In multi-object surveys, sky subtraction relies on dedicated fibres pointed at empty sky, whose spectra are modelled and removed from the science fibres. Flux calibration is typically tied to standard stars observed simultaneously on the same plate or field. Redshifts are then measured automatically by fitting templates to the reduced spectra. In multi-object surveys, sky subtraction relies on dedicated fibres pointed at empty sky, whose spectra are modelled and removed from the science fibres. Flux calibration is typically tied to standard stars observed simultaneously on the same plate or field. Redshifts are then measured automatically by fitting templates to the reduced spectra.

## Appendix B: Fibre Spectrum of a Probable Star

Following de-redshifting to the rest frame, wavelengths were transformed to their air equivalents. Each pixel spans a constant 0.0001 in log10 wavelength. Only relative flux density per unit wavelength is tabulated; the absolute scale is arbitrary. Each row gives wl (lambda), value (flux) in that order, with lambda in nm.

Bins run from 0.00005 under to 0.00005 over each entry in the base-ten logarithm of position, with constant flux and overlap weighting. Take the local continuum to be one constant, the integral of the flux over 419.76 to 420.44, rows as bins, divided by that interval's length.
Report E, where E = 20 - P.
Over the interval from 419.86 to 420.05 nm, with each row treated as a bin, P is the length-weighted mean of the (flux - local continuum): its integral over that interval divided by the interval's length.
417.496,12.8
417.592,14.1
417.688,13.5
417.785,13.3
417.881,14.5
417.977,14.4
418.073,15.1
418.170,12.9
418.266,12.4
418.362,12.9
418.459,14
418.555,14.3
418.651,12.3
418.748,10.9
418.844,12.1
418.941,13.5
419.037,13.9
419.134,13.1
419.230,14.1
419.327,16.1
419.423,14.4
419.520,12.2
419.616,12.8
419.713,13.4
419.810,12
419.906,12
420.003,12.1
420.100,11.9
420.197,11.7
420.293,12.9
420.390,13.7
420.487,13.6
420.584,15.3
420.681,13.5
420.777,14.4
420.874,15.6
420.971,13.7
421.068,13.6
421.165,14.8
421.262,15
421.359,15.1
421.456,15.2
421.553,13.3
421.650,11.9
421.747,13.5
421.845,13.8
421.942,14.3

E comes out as 20.3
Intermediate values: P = -0.3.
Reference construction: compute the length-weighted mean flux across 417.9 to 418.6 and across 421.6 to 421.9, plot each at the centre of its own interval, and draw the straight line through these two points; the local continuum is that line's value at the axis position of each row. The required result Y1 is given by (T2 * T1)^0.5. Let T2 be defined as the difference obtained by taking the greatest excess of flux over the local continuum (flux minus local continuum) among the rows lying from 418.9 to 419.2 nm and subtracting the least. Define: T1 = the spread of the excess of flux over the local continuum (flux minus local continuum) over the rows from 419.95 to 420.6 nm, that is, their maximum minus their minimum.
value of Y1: 1.7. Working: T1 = 3.7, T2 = 0.8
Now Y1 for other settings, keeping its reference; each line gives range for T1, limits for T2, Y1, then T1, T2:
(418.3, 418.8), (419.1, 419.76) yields 3.6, 3.4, 3.9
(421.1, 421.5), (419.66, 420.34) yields 0.9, 0.5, 1.6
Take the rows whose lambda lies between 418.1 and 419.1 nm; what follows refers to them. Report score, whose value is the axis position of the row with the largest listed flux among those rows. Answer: 418.555 nm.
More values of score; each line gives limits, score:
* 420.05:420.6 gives 420.584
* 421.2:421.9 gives 421.456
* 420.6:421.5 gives 420.874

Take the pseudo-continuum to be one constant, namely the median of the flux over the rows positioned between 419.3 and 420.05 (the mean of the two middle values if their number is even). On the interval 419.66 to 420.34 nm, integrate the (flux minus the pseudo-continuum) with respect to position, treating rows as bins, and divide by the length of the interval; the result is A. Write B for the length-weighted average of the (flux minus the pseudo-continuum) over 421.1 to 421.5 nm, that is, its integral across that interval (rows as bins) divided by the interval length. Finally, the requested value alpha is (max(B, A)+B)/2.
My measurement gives 2.5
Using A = -0.2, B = 2.5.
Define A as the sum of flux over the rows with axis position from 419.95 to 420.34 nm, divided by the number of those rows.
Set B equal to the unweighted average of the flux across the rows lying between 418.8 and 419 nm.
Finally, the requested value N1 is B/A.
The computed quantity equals 1.05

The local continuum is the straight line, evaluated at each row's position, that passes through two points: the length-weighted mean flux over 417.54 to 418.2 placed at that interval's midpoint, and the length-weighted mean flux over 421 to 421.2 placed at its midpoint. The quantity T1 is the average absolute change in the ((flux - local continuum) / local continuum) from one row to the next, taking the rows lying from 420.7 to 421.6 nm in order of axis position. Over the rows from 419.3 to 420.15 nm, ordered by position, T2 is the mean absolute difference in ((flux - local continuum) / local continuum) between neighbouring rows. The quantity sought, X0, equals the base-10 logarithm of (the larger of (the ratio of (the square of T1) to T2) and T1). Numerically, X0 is -1.23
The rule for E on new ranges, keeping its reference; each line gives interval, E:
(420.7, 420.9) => 17.6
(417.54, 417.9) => 18.5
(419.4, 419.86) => 19.5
